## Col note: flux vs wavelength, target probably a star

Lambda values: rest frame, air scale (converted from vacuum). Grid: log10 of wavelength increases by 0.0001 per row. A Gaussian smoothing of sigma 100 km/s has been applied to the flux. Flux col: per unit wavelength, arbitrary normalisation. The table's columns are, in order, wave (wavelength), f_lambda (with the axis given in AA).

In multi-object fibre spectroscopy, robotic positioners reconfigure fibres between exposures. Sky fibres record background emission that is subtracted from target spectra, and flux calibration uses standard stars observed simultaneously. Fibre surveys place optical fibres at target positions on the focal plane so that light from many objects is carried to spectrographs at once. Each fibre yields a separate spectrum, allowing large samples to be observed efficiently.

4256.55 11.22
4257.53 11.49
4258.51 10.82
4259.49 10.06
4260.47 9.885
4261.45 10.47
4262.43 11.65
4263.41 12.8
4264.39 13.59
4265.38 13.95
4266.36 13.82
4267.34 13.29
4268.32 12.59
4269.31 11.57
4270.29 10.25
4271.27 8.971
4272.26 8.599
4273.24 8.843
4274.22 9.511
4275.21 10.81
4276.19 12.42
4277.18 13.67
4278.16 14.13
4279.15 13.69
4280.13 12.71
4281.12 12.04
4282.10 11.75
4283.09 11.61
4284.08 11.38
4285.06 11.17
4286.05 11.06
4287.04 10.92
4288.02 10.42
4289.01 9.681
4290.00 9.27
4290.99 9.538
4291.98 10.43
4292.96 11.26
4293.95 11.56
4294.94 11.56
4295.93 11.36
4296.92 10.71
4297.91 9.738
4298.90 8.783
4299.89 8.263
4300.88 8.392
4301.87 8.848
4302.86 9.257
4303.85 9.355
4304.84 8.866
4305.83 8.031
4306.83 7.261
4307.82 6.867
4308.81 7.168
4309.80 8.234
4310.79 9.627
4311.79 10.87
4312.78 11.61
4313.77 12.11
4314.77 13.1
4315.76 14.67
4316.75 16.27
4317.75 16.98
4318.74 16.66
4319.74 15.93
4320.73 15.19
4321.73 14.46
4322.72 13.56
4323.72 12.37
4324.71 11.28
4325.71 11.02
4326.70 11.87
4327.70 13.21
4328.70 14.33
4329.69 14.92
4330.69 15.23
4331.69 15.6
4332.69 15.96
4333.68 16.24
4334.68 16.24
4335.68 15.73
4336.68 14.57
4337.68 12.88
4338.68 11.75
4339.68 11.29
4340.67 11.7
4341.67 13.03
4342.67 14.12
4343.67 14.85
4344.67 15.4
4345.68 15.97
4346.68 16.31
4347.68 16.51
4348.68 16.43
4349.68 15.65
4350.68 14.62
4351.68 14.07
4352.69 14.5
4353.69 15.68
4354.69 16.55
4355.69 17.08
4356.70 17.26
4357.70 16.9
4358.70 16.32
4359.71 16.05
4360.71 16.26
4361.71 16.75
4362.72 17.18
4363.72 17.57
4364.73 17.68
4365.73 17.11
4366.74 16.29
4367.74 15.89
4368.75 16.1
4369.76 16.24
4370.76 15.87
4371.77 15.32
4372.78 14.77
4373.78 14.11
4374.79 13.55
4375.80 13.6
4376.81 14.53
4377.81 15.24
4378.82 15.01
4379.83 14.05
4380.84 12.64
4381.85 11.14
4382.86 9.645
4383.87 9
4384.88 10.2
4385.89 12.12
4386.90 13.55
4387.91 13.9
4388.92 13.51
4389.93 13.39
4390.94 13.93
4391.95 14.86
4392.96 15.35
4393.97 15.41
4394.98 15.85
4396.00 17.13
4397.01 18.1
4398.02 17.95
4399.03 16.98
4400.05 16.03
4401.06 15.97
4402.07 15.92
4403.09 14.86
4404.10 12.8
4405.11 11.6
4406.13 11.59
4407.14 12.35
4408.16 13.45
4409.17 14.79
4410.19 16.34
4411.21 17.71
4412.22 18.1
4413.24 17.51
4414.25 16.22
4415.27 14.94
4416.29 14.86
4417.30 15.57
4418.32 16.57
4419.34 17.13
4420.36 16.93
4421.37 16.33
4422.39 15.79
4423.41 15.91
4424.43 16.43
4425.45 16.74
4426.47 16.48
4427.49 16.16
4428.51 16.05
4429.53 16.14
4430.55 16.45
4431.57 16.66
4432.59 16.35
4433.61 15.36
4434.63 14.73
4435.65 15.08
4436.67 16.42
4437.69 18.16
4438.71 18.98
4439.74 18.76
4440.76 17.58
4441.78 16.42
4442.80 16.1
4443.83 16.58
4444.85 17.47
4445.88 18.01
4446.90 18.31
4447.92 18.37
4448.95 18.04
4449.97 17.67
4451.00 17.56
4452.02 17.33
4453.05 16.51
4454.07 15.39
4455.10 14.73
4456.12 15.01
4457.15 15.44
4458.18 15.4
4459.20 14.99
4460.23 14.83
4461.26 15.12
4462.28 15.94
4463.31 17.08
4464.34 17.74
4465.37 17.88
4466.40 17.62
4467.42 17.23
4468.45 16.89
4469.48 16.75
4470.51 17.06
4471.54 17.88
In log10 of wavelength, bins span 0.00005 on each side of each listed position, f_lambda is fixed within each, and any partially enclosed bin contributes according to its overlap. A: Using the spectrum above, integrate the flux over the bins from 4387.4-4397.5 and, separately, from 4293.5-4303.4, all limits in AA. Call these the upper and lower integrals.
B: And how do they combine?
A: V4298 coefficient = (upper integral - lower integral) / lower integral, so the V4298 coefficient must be 0.57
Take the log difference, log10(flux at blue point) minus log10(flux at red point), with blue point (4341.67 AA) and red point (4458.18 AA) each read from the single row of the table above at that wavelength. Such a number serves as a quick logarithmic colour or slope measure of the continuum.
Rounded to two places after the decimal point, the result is -0.07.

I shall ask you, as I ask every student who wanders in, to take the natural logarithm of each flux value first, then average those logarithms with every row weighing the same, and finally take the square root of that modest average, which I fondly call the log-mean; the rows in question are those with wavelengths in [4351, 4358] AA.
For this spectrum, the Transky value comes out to 1.66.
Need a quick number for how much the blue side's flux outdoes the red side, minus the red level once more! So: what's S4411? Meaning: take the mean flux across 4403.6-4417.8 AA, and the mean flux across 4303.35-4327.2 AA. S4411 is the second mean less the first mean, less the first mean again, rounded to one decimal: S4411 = -17.9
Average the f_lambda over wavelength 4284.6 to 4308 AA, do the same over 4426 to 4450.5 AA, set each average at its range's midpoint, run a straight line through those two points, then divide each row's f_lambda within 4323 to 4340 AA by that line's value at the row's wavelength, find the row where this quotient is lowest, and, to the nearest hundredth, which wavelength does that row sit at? 4339.68 AA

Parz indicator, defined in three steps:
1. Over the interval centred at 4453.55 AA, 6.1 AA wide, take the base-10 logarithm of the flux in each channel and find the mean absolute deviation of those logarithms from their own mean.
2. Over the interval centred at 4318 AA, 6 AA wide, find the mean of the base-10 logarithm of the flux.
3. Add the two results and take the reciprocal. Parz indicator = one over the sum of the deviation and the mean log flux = 0.81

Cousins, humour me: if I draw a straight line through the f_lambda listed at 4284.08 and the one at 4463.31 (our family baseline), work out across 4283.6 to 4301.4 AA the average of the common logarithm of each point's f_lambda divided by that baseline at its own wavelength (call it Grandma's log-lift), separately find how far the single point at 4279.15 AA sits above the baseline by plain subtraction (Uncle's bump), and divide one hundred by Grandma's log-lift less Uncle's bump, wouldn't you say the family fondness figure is -40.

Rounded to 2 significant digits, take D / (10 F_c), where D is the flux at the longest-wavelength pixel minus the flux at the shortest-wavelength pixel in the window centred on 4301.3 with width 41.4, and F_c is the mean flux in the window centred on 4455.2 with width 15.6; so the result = 0.015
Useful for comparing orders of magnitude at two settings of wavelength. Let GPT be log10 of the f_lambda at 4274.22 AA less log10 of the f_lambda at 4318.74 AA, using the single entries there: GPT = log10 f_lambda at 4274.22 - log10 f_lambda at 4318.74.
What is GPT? -0.24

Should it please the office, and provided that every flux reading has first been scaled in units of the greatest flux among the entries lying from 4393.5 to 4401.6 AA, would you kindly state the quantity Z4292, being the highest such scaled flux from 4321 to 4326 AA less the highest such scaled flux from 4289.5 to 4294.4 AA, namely 0.16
